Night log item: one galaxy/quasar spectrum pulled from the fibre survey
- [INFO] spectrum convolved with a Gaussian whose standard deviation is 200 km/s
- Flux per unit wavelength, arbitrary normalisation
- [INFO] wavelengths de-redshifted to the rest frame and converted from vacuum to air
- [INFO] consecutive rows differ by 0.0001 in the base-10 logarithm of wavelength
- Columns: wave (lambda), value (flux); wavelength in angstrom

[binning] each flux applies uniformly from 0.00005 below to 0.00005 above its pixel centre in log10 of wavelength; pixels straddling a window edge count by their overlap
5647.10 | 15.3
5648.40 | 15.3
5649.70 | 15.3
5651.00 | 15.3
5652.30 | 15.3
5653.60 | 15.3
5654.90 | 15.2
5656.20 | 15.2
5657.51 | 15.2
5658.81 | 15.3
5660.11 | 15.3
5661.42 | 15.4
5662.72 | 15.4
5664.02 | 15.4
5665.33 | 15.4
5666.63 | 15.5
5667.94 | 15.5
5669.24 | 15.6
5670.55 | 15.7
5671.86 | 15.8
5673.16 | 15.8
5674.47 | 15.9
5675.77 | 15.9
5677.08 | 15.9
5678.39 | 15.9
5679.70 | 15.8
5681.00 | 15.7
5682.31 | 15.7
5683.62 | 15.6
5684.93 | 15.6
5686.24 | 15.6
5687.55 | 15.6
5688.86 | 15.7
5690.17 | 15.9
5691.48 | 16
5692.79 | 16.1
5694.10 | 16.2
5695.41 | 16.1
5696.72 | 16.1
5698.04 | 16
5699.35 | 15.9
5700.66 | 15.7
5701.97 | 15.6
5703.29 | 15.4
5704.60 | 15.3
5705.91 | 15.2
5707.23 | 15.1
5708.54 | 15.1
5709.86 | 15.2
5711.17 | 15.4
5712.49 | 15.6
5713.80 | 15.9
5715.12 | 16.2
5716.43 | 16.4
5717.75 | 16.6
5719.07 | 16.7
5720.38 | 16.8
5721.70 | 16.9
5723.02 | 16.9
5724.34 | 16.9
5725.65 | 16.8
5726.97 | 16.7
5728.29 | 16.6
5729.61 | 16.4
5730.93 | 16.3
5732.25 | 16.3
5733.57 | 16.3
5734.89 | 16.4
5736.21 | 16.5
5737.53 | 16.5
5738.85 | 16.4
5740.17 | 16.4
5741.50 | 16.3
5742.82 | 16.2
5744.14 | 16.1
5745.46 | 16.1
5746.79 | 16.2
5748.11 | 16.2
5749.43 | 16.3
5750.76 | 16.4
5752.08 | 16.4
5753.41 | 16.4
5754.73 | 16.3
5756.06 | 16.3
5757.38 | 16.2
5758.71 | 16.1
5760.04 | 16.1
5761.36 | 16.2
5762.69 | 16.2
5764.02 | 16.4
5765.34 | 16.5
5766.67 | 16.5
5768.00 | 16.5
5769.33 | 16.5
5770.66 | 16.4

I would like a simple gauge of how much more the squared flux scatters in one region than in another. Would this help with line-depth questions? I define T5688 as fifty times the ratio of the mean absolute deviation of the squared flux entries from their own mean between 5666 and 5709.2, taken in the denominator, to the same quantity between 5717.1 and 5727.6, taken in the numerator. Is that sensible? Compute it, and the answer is 22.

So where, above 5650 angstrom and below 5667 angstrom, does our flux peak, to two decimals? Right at 5666.63 angstrom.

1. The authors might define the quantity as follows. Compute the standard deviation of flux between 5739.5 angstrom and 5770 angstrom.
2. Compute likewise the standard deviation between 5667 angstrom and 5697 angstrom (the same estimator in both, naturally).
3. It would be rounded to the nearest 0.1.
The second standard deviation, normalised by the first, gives 1.4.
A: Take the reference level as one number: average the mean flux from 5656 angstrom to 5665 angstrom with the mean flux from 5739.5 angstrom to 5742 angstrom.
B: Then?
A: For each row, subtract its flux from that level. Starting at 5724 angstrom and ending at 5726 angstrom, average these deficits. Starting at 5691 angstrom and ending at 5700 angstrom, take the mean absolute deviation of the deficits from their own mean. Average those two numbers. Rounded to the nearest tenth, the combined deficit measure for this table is -0.5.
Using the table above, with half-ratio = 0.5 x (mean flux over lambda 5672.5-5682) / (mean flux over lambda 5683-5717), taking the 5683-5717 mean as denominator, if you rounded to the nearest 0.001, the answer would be 0.504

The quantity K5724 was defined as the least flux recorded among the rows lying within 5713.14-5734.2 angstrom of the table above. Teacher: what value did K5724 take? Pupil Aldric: 15.9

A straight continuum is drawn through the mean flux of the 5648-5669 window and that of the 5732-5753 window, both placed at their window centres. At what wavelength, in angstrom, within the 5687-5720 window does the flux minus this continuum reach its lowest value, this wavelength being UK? 5708.54 angstrom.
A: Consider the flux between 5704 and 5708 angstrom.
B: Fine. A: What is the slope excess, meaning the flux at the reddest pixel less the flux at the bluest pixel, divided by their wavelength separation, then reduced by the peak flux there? -15.4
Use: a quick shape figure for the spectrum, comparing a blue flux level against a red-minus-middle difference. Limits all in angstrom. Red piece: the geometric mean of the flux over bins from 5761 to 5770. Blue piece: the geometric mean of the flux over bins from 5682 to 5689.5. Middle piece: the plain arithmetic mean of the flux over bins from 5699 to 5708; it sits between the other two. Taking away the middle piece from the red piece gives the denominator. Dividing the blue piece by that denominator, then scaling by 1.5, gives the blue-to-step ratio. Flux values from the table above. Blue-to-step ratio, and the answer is 25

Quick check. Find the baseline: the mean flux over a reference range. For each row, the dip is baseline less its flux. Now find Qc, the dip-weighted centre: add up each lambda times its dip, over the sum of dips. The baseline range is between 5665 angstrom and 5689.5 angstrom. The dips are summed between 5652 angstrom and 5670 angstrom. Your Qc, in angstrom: 5659.2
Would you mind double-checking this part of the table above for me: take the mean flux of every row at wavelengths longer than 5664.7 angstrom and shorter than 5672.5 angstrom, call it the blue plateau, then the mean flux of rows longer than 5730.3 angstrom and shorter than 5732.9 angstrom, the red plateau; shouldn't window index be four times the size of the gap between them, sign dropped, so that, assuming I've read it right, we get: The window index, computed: 2.9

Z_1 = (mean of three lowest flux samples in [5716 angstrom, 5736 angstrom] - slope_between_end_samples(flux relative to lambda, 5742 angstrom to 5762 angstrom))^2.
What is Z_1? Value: 266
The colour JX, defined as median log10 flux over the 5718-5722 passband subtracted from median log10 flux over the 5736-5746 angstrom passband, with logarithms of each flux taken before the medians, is -0.012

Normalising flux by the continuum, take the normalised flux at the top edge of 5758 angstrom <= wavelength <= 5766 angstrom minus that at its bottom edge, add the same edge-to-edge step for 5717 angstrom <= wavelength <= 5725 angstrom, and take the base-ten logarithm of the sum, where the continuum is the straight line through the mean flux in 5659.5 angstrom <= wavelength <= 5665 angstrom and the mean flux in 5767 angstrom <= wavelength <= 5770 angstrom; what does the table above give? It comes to -1.46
